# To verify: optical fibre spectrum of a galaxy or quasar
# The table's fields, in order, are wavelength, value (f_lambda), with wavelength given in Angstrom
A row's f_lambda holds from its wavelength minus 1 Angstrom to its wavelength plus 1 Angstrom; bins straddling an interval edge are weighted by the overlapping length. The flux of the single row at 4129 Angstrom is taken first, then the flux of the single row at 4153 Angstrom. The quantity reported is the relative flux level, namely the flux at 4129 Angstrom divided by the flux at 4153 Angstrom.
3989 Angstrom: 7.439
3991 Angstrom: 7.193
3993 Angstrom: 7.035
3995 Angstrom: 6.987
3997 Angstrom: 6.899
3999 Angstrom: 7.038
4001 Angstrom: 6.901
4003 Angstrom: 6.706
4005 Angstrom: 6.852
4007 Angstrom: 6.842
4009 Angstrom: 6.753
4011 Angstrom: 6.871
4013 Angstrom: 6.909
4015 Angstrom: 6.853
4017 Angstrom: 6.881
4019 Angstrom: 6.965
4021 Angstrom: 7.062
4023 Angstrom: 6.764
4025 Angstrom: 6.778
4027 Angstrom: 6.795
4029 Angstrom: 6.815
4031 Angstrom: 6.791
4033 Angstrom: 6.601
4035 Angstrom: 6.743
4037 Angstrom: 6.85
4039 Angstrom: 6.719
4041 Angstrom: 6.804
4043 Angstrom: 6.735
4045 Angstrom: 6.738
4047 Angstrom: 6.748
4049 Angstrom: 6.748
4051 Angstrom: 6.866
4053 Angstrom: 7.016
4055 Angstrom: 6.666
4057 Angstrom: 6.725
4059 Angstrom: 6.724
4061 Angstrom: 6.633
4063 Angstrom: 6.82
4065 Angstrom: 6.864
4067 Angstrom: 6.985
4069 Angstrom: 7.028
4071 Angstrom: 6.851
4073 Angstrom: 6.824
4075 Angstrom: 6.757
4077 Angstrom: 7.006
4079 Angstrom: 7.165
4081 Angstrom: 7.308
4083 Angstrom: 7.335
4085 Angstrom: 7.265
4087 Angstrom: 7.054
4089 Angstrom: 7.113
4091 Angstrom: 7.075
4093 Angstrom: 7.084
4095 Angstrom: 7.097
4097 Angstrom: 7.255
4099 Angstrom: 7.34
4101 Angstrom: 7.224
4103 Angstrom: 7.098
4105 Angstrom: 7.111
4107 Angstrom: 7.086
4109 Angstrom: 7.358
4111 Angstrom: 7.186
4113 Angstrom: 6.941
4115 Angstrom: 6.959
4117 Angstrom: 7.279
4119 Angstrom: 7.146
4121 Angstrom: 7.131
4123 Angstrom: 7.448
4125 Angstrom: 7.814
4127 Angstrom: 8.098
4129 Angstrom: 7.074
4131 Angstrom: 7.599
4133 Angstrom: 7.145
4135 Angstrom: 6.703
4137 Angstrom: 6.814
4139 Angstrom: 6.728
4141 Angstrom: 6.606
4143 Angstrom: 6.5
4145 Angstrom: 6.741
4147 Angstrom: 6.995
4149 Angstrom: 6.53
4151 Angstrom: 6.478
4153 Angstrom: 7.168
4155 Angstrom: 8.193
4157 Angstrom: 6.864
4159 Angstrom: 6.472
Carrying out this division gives 0.99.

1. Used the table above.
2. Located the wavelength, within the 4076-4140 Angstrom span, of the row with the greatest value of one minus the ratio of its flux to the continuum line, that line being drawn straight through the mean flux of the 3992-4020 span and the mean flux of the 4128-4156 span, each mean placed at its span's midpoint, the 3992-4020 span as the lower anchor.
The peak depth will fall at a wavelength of 4135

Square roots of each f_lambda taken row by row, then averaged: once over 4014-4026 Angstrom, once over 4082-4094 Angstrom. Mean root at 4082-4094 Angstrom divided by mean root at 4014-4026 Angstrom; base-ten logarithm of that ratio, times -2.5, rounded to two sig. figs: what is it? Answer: -0.021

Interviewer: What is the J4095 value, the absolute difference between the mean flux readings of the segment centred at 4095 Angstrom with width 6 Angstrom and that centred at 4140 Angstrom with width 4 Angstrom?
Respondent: 0.48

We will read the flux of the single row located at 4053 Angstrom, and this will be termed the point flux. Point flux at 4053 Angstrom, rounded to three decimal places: 7.016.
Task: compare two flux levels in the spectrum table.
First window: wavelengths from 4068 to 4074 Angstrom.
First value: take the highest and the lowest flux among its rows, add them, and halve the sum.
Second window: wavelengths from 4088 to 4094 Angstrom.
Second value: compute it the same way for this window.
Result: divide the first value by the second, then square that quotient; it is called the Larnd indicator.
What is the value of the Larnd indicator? 0.95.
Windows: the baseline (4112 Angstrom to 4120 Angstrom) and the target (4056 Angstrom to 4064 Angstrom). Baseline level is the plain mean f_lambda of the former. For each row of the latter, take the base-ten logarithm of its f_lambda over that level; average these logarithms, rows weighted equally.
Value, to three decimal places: -0.022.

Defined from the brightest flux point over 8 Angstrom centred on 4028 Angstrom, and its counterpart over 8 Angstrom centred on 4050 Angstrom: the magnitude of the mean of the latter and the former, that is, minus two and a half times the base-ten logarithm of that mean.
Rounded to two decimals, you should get -2.10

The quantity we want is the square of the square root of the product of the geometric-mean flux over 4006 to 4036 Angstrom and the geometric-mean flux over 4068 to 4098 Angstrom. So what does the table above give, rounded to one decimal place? 48.3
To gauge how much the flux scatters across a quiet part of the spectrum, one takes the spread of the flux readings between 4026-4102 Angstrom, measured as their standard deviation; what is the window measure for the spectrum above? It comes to 0.21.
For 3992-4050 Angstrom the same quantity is 0.11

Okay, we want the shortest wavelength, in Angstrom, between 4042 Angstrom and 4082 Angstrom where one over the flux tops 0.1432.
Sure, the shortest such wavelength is 4043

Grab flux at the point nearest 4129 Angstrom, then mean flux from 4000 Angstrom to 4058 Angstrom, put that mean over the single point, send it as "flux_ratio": 0.96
